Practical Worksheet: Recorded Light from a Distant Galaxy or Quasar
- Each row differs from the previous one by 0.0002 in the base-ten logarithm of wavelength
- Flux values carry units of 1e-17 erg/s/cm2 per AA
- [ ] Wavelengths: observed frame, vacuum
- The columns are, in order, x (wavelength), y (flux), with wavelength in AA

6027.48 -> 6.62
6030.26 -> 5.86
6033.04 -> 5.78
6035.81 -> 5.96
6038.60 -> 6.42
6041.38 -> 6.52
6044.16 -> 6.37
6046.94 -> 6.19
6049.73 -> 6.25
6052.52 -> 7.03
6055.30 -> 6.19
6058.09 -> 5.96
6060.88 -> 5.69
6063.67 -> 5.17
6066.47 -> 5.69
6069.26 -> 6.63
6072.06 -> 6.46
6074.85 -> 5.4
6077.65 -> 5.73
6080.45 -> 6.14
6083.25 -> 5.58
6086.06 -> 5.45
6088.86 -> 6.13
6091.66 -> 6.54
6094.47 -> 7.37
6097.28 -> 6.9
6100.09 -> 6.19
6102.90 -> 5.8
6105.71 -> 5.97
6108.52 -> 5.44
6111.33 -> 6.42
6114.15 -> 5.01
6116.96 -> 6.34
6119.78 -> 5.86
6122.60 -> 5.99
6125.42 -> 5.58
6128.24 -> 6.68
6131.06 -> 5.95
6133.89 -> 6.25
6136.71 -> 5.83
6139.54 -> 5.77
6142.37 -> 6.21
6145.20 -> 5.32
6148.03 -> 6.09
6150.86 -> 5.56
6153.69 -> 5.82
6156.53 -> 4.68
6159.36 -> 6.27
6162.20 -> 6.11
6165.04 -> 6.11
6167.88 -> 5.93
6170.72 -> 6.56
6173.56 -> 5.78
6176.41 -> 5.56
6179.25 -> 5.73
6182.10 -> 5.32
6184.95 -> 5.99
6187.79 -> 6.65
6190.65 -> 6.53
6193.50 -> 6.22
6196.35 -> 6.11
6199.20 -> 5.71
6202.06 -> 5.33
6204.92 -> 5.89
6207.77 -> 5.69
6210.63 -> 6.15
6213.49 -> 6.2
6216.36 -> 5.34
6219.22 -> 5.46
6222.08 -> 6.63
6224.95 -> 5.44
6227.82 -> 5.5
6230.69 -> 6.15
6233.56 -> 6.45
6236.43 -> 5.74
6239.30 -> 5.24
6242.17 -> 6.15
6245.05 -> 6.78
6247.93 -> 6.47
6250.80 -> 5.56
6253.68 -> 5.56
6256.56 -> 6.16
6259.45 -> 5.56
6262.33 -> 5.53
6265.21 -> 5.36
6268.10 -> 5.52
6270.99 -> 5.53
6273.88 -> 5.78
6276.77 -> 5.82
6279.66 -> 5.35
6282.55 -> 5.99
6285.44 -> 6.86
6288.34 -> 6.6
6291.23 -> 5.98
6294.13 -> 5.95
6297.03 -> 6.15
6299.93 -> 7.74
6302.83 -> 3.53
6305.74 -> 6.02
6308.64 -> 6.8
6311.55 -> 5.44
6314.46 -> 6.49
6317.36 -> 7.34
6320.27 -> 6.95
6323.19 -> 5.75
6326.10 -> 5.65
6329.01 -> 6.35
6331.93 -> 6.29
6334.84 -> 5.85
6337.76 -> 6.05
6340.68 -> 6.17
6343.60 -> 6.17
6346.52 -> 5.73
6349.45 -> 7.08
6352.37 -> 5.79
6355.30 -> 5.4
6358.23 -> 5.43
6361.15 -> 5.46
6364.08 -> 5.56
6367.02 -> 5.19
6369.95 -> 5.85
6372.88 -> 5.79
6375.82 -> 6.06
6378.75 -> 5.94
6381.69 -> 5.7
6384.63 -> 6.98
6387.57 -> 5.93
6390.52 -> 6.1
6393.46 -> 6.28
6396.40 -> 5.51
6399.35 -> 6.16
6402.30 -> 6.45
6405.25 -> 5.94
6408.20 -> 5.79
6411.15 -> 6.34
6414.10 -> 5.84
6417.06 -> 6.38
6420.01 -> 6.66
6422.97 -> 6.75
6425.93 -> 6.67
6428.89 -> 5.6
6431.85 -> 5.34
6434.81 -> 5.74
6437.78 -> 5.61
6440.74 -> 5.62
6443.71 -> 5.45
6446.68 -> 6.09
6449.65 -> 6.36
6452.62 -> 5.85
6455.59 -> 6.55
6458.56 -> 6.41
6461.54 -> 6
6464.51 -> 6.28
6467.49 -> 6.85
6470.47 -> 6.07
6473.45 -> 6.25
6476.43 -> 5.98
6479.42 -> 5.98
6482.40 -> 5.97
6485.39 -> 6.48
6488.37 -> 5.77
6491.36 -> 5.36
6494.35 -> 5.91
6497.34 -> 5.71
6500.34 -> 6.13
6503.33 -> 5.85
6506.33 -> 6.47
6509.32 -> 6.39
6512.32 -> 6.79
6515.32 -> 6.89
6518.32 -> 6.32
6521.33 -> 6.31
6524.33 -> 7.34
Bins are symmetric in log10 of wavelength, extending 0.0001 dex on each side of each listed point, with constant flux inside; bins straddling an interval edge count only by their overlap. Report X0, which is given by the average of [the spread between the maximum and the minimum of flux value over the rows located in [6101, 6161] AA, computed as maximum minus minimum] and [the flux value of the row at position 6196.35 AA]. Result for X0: 4.1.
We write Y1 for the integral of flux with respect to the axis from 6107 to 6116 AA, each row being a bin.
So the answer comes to 51.0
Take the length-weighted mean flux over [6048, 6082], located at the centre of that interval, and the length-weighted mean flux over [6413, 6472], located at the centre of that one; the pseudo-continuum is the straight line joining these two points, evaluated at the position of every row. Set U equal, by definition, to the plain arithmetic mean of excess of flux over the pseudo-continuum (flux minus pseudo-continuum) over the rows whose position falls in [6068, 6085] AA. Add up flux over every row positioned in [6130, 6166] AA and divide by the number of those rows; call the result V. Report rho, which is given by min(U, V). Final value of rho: -0.04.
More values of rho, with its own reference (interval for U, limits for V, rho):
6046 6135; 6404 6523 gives 0.03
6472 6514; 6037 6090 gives -0.04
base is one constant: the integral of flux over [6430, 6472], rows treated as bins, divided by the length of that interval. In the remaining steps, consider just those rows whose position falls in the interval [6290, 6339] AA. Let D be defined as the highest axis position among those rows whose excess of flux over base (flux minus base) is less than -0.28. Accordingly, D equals 6326.10 AA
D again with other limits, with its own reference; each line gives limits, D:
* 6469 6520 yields 6497.34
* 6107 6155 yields 6150.86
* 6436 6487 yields 6443.71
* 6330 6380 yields 6367.02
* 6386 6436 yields 6431.85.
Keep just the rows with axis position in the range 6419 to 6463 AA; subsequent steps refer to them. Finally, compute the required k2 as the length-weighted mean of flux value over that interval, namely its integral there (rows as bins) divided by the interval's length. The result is 6.04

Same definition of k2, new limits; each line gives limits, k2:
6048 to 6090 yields 5.97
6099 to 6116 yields 5.81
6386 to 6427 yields 6.20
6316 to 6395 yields 6.03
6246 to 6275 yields 5.72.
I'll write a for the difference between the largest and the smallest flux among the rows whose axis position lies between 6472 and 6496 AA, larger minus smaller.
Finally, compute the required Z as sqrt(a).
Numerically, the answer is 1.1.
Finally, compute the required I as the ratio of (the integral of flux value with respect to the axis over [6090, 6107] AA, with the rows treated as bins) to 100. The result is 1.10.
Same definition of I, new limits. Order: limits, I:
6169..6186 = 0.99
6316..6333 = 1.09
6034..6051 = 1.07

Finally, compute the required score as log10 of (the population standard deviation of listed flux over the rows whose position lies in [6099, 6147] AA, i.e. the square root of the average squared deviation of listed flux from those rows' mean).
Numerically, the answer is -0.39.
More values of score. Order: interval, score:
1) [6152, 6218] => -0.35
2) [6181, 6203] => -0.33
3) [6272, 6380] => -0.15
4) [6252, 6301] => -0.22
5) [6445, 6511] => -0.48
